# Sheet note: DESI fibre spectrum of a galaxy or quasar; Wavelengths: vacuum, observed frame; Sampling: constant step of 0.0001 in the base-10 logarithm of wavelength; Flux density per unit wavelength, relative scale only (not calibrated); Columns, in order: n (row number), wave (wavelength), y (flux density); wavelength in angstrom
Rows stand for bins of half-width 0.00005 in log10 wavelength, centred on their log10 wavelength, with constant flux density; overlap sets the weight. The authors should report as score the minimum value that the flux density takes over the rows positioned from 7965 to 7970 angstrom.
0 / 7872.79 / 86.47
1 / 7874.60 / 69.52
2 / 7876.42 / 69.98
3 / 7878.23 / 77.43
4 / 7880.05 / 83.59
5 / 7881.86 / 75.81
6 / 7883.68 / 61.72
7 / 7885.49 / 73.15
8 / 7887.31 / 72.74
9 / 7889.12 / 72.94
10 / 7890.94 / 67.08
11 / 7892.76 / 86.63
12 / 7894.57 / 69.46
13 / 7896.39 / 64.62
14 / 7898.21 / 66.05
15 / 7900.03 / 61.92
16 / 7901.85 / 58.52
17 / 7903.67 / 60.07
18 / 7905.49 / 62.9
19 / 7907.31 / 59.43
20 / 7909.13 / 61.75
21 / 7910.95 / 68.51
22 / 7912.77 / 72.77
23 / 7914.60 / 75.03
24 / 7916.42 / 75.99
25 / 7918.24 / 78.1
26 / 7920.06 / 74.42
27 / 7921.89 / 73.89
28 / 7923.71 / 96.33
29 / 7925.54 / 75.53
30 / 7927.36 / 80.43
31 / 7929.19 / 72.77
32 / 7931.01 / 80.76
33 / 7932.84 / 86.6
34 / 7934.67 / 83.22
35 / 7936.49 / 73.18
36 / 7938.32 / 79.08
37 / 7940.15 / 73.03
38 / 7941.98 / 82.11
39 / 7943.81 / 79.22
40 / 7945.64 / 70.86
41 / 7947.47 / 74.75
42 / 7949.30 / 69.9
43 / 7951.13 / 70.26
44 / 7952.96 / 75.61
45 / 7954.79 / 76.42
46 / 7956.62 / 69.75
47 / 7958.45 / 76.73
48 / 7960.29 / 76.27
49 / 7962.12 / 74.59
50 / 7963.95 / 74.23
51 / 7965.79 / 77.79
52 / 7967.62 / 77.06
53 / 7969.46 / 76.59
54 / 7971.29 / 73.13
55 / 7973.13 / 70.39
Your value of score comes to 76.59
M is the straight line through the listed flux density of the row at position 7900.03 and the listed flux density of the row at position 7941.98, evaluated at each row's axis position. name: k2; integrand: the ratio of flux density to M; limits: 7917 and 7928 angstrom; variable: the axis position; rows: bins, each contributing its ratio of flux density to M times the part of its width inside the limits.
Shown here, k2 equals 12.1 angstrom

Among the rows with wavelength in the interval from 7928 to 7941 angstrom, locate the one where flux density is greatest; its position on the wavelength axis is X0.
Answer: 7932.84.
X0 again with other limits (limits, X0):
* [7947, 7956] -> 7954.79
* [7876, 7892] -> 7880.05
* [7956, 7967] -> 7965.79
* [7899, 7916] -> 7914.60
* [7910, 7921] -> 7918.24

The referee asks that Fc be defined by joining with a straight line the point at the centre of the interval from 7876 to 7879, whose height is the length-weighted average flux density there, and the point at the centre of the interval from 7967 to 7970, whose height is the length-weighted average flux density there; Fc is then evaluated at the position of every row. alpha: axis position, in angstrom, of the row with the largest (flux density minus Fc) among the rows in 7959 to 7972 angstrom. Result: 7965.79 angstrom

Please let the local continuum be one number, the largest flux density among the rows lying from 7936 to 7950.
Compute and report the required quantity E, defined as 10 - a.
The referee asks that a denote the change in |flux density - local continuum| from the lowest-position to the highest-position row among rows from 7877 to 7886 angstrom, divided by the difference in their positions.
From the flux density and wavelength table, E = 9.4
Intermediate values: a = 0.6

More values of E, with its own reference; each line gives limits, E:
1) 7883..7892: 10.7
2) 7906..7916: 12.1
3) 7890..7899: 9.9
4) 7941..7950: 8.3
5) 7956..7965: 10.6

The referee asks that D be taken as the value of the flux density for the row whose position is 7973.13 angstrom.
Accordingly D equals 70.39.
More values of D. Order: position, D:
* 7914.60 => 75.03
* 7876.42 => 69.98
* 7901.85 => 58.52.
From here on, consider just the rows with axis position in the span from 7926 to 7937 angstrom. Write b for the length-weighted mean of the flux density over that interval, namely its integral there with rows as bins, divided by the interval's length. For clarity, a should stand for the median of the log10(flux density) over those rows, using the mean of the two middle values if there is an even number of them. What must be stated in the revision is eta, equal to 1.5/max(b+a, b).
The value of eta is 0.0184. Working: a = 1.91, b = 80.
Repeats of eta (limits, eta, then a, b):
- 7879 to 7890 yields 0.0199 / 1.86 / 73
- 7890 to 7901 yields 0.0211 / 1.82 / 69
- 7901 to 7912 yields 0.0235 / 1.78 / 62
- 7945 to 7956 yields 0.0200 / 1.86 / 73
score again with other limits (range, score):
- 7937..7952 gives 69.9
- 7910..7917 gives 68.51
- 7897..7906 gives 58.52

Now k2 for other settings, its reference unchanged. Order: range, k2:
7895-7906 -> 11.1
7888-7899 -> 13.4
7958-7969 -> 9.0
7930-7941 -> 11.1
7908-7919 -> 11.5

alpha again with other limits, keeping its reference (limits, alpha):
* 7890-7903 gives 7892.76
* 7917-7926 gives 7923.71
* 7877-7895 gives 7892.76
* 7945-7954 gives 7952.96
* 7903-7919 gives 7918.24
